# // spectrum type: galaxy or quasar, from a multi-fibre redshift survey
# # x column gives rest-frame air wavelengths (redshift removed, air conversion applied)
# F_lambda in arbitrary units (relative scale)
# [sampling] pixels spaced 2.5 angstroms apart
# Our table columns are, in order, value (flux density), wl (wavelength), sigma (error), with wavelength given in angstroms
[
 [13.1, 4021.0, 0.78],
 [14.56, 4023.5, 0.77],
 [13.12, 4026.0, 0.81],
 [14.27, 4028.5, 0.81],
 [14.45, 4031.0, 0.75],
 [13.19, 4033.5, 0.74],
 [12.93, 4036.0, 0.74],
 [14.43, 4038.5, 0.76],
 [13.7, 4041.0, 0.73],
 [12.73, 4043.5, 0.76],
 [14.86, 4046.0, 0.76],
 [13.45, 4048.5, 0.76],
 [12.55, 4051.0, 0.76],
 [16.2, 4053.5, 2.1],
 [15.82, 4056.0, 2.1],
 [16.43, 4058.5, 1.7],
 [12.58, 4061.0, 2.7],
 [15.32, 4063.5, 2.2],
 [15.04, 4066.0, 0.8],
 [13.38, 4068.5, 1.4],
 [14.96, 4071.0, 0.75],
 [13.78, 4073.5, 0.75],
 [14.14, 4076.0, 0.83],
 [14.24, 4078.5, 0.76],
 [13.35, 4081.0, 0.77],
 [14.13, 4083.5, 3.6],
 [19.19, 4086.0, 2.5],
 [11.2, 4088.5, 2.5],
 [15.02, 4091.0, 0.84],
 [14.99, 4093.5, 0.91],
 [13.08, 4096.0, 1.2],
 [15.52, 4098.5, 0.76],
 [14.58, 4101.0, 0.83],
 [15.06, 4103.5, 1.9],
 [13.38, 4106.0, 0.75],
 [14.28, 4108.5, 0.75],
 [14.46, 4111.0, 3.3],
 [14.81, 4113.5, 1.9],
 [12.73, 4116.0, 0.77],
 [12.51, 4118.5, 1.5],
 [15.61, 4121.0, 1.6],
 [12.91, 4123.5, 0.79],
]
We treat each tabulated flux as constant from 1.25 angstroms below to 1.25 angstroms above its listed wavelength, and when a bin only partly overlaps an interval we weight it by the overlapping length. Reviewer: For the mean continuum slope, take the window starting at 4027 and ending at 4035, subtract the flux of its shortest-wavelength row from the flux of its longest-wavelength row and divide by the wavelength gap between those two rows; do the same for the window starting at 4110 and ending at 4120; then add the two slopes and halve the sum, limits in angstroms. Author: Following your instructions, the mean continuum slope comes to -0.24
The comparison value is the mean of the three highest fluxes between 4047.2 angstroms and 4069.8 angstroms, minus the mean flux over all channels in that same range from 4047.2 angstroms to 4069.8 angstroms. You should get 1.62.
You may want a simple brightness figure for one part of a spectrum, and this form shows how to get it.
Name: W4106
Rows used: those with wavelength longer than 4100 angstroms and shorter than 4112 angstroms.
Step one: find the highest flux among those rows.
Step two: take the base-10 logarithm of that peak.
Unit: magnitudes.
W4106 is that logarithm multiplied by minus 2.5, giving -2.94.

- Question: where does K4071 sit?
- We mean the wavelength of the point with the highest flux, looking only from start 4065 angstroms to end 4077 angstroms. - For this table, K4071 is 4066.0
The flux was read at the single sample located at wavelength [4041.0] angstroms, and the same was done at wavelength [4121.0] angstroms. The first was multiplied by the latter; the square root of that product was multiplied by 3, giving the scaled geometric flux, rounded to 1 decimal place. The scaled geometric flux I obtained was 43.9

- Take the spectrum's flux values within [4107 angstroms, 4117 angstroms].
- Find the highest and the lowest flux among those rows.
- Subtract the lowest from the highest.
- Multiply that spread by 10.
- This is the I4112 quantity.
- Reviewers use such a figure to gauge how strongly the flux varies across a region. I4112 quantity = 21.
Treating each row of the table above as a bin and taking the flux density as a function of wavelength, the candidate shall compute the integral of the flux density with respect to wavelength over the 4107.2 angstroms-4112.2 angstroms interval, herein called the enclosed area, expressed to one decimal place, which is 71.8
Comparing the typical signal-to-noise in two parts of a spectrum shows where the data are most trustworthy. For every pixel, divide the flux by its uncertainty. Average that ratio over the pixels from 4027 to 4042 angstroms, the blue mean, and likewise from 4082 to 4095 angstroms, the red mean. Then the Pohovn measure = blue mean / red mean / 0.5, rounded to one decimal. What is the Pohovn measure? 3.6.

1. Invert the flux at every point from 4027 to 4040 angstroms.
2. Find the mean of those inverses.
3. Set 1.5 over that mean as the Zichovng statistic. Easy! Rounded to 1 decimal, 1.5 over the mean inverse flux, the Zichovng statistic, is 20.7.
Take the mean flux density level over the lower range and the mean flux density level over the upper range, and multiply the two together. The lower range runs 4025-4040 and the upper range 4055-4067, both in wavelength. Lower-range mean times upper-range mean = 206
